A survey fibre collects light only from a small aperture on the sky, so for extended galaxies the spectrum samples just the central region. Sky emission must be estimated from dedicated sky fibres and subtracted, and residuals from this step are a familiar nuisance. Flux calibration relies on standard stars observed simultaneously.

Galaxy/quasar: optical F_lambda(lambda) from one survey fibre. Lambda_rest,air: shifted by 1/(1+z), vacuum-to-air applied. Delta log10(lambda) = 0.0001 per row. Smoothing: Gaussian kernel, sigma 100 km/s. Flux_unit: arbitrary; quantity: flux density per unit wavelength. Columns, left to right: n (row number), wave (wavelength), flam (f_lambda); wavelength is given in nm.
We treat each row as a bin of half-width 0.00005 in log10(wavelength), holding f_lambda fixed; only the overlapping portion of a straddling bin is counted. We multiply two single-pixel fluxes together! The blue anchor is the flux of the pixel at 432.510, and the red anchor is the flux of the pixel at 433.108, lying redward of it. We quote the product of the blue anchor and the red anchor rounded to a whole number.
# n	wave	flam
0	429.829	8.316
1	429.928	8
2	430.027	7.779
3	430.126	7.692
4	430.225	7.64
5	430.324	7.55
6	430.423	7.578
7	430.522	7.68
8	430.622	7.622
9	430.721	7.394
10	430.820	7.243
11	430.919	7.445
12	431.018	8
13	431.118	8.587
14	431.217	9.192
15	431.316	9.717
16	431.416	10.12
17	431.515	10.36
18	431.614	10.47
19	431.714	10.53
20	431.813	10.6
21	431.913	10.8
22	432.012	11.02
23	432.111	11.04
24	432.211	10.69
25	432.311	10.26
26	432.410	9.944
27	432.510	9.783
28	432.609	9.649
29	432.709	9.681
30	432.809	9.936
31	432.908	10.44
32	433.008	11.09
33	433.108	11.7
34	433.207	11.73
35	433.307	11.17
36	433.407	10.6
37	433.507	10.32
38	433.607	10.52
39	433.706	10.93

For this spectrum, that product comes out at 114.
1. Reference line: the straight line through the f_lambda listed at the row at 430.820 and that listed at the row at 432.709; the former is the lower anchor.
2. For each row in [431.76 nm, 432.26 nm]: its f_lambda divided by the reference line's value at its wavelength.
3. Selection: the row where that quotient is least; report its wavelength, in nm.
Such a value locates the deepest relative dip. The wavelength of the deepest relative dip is 432.211 nm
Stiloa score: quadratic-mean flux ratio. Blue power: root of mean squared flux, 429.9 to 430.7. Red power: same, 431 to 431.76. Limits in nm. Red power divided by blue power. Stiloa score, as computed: 1.26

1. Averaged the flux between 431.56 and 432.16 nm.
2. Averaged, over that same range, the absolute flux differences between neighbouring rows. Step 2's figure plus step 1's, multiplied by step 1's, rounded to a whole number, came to 117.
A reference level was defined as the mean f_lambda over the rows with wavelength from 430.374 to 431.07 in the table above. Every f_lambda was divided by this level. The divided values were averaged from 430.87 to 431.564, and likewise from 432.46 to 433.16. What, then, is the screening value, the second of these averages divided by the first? 1.1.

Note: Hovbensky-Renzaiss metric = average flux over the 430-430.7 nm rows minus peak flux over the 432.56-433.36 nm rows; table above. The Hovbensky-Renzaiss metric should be -4.1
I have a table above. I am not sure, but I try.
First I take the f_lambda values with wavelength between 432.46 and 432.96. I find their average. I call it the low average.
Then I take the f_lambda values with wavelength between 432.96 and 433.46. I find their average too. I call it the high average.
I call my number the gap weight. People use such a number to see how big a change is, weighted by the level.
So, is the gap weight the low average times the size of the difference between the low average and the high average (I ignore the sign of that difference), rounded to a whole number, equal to 13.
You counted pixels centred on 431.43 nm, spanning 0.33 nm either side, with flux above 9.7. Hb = 5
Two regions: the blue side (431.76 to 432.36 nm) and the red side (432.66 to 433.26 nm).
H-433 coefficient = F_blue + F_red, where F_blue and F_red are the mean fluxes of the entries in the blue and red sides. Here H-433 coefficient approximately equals 21.5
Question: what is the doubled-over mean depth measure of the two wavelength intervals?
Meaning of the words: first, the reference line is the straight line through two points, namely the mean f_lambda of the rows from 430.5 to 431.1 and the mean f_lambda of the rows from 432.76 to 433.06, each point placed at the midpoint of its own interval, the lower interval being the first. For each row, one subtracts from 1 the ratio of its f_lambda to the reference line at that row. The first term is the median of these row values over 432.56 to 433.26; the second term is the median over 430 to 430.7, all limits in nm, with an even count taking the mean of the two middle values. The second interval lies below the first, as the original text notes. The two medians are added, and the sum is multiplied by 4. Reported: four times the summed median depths -0.32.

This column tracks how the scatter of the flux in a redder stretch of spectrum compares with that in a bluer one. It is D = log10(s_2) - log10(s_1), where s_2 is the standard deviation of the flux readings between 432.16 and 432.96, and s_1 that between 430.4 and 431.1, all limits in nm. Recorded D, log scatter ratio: 0.2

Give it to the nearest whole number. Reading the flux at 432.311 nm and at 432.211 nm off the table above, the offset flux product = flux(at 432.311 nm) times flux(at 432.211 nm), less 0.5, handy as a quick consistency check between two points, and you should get 109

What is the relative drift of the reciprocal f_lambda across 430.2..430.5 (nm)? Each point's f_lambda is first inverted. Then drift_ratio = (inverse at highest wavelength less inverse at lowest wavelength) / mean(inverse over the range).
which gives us 0.008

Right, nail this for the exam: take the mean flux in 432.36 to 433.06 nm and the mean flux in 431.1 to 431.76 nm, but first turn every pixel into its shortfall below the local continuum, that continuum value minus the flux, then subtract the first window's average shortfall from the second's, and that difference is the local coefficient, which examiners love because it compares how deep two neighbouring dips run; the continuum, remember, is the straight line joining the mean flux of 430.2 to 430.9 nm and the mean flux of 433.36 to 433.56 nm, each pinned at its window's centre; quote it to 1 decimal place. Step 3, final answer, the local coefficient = -1.1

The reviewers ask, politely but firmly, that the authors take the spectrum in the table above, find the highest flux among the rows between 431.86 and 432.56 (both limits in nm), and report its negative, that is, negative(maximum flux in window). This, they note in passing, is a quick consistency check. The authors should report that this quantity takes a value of -11.0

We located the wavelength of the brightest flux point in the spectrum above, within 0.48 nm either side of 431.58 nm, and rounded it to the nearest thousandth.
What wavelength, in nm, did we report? 432.012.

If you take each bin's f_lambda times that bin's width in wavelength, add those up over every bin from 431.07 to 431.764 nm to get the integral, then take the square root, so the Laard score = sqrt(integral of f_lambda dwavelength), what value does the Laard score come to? 2.6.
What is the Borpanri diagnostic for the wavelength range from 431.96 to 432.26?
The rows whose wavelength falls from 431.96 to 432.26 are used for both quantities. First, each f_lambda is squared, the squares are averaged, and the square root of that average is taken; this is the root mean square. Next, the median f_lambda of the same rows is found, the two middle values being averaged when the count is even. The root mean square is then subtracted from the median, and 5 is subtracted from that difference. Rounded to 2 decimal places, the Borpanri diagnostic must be -4.90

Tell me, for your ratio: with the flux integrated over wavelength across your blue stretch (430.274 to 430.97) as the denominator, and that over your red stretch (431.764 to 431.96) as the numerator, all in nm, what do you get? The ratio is 0.4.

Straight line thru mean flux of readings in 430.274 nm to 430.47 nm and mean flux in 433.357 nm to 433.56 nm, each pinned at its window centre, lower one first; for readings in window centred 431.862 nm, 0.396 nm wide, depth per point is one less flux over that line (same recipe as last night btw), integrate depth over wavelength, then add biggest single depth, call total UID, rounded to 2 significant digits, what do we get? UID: -0.27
